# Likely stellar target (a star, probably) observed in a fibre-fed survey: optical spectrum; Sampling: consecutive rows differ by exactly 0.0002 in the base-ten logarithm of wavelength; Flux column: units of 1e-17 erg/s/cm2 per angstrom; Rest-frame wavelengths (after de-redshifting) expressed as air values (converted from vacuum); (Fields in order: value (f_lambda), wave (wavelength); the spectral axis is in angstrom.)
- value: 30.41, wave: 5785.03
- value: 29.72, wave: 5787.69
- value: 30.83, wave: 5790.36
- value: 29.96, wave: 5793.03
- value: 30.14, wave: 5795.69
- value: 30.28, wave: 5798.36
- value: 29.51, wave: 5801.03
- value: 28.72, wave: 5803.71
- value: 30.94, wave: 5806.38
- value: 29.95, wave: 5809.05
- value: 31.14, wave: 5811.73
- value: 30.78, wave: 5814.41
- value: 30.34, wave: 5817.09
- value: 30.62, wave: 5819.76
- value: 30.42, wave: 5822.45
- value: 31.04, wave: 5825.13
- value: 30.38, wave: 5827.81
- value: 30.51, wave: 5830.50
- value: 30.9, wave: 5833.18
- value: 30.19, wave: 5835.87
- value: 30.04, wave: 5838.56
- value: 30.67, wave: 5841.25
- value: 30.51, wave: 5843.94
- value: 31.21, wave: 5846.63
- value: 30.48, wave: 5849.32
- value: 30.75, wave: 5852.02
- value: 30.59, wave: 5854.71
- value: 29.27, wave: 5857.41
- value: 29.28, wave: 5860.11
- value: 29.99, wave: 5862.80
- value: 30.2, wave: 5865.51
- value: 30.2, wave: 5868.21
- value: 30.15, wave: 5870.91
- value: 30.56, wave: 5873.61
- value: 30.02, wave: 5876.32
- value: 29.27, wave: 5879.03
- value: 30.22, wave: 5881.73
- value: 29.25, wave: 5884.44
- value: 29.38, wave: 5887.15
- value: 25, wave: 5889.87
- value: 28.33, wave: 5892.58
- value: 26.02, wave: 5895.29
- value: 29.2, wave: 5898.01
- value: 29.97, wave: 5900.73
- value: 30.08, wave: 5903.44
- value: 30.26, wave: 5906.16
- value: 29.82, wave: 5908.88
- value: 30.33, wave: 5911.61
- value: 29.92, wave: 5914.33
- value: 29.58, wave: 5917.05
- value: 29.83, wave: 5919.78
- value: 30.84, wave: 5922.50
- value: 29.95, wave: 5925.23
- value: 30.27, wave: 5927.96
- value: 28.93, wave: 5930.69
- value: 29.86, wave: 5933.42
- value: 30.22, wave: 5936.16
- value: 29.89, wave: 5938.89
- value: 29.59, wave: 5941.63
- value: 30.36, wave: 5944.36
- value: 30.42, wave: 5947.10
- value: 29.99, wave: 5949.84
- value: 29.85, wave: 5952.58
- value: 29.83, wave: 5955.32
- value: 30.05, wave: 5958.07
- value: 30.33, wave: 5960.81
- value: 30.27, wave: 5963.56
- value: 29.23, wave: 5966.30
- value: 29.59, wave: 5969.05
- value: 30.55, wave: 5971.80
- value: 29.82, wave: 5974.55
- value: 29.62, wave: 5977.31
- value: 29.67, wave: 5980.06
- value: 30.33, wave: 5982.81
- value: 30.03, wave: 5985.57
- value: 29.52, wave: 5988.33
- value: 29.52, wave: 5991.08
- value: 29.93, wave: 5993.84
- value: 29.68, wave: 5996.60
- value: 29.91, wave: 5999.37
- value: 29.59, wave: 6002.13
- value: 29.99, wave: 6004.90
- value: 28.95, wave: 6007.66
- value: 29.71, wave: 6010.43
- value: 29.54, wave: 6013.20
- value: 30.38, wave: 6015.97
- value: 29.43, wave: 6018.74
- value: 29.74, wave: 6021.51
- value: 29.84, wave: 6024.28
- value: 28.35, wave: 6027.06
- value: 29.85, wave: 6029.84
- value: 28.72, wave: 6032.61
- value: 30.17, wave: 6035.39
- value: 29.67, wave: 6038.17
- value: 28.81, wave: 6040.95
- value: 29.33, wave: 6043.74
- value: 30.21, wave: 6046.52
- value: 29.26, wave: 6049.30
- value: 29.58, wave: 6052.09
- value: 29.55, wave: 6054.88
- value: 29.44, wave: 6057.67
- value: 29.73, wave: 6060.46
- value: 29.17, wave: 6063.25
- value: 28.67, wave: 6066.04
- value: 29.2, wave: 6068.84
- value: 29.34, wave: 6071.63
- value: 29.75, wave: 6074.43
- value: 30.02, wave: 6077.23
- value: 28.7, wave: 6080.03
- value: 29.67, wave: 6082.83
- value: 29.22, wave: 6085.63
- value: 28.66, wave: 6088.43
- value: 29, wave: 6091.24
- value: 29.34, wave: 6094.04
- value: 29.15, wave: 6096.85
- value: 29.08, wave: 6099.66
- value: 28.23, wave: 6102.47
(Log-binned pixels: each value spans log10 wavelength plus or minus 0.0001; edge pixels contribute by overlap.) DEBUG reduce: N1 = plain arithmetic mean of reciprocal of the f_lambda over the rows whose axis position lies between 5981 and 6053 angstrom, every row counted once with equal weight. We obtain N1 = 0.0338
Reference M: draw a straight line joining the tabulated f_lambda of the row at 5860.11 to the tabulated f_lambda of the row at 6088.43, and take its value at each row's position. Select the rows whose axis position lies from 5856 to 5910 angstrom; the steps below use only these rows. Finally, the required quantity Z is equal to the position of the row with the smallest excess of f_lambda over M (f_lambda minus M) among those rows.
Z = 5889.87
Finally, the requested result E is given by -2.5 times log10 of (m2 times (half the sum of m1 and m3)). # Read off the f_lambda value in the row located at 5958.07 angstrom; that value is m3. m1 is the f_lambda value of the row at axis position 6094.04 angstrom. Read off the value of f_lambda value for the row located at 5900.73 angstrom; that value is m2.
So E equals -7.37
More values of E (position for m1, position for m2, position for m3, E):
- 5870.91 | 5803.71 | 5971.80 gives -7.35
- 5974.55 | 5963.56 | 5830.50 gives -7.40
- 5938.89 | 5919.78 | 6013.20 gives -7.37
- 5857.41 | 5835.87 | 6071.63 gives -7.37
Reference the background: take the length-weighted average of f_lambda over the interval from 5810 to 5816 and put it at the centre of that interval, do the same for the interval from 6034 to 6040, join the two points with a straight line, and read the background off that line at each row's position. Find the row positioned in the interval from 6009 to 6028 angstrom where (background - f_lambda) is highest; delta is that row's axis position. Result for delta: 6027.06 angstrom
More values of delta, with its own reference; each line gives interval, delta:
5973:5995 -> 5988.33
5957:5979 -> 5966.30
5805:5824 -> 5809.05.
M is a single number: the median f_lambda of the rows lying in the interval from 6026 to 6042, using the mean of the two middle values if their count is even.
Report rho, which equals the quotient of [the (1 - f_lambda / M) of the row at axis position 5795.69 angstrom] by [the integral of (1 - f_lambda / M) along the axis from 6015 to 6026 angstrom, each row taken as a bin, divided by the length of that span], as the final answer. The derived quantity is 1.7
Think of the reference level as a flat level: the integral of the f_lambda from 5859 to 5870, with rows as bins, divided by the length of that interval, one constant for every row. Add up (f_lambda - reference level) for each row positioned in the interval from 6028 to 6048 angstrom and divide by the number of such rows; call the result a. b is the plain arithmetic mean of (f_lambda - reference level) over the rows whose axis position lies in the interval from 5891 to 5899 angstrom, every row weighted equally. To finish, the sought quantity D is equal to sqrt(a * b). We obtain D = 0.94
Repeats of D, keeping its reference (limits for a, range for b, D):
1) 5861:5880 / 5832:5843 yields 0.23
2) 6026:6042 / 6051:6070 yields 0.65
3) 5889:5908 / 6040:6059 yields 0.88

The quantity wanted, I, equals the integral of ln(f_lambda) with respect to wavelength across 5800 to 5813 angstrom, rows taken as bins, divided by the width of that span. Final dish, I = 3.40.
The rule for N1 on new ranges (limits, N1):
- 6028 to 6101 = 0.0341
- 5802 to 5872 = 0.0330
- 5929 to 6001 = 0.0335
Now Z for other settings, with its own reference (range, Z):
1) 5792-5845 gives 5803.71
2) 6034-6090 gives 6066.04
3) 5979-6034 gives 6027.06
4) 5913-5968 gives 5930.69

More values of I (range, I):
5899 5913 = 3.40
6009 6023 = 3.39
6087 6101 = 3.37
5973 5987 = 3.40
